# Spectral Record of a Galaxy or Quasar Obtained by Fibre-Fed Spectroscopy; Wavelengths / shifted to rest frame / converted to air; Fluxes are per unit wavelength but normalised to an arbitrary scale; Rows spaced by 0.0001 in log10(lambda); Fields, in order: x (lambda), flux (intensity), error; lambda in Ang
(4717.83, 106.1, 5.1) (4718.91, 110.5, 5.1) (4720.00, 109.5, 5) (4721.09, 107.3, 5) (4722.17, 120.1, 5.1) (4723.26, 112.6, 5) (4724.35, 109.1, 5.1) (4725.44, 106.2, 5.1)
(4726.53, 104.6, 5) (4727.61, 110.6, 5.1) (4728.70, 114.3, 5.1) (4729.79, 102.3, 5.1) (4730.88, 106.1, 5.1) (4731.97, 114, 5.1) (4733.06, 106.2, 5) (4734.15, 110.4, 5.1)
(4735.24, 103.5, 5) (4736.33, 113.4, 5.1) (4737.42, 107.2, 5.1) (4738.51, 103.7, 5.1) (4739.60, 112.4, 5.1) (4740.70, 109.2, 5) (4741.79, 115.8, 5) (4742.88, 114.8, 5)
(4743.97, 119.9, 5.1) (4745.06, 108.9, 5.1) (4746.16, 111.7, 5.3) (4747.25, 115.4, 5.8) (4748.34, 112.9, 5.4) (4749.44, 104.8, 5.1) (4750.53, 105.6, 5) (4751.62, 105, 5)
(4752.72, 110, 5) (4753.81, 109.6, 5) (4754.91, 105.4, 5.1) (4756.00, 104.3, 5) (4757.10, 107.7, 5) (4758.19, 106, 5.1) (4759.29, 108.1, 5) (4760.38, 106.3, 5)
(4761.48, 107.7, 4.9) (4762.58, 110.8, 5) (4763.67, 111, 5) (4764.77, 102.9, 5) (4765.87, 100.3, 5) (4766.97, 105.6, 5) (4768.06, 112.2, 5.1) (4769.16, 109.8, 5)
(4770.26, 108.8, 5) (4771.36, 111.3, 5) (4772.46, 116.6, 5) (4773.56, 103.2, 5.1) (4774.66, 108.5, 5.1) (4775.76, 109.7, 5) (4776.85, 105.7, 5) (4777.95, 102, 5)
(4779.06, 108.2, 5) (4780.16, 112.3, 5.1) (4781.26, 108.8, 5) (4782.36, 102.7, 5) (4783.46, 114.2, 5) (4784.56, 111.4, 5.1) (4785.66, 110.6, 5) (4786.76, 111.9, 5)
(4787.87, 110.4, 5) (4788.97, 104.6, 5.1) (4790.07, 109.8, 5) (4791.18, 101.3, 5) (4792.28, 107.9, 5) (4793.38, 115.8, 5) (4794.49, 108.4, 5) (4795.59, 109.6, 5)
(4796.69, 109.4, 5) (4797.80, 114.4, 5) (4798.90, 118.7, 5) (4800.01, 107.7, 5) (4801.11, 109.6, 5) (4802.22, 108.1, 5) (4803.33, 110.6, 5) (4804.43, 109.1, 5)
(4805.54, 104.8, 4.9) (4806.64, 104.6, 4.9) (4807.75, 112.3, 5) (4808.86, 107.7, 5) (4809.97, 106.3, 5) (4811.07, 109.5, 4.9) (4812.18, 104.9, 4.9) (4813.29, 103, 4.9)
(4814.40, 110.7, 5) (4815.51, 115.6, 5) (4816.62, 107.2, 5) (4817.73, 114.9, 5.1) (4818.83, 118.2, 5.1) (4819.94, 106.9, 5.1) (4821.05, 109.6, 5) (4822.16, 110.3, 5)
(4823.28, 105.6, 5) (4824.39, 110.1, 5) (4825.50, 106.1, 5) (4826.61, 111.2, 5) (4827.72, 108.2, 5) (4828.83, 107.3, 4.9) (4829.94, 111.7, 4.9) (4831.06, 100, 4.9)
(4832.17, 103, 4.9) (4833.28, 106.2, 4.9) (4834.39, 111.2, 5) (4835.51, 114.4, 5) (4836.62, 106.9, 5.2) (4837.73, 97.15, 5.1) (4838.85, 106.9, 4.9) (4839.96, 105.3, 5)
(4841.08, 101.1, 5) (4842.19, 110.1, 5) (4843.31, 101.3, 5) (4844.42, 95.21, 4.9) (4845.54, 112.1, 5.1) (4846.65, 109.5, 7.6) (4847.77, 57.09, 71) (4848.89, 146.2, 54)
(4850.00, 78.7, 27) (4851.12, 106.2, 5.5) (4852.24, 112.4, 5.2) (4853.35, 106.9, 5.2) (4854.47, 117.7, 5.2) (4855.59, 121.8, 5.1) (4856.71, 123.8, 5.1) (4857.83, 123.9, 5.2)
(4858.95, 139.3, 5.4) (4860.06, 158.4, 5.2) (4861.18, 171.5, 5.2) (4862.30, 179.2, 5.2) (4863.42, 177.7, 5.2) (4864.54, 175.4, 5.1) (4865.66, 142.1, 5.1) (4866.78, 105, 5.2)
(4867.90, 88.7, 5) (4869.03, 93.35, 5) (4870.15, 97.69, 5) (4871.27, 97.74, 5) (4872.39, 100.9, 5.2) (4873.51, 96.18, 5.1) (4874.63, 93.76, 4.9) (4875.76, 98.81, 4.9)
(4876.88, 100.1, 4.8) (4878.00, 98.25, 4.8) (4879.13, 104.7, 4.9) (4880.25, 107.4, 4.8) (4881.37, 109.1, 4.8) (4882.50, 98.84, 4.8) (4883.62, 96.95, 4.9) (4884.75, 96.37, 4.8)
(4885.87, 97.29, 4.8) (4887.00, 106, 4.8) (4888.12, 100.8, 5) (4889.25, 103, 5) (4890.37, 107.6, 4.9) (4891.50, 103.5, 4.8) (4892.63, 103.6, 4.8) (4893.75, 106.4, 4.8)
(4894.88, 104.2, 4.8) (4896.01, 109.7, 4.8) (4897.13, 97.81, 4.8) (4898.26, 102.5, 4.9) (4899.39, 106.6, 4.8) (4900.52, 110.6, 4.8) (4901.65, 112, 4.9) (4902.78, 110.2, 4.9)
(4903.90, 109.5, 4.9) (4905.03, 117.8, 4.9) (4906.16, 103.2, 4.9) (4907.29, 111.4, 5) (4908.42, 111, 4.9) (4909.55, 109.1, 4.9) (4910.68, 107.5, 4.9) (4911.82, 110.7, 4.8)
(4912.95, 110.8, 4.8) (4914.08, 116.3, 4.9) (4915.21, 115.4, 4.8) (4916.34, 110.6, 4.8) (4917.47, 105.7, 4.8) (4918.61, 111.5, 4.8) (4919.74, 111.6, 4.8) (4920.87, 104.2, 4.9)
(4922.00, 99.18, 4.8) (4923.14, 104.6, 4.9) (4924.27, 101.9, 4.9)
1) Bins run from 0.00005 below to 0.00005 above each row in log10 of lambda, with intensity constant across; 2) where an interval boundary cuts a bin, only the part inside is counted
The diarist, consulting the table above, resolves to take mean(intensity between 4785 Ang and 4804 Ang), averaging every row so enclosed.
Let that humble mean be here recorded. 110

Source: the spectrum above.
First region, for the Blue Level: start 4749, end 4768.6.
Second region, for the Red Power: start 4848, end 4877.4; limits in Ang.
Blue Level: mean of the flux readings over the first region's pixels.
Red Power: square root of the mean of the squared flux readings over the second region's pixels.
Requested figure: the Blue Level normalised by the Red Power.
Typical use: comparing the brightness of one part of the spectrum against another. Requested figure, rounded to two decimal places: 0.86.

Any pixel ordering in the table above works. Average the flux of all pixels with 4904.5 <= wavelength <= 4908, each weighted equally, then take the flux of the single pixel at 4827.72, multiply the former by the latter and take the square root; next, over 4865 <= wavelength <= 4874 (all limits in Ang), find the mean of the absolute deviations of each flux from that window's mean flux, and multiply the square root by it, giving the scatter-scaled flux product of 1141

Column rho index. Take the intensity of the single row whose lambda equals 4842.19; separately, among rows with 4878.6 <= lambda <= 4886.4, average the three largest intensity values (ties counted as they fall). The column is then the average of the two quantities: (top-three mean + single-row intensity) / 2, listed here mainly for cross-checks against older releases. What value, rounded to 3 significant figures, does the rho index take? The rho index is 109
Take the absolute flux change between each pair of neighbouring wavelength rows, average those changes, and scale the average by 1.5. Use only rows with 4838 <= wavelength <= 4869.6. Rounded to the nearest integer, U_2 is 26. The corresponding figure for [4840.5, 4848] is 24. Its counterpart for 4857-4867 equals 24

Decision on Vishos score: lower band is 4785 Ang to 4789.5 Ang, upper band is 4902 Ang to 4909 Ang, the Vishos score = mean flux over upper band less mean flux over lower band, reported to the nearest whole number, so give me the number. 1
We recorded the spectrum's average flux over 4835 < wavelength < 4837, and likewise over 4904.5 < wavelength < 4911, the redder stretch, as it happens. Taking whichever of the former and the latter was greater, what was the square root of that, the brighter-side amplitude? 10.5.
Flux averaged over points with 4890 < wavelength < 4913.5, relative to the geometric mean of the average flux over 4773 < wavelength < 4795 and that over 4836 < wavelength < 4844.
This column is 1.02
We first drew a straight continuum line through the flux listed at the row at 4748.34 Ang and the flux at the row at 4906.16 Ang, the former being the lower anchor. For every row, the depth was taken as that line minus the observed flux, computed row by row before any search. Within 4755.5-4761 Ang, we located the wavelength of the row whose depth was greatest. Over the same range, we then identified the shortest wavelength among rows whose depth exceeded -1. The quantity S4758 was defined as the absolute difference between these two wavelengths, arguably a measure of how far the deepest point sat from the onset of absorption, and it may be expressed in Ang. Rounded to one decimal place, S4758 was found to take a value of 0.0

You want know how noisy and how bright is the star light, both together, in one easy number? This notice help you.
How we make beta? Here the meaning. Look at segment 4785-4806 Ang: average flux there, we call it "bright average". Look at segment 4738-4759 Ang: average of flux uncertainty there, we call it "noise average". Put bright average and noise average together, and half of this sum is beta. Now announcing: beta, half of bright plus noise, 57.4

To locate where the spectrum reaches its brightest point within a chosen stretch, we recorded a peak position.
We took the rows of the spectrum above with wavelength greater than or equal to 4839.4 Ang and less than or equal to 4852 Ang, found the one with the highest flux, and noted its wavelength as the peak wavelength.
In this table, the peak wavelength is 4848.89 Ang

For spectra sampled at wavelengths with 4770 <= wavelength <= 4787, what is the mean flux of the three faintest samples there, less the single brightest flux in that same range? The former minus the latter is -14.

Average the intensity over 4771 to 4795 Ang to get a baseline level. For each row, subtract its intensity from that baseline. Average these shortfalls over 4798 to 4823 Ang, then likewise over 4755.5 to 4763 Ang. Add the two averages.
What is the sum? 1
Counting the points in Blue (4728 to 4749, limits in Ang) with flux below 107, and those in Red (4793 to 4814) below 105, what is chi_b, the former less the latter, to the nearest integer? 1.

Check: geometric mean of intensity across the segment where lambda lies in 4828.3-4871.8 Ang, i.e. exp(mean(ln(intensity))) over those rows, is 113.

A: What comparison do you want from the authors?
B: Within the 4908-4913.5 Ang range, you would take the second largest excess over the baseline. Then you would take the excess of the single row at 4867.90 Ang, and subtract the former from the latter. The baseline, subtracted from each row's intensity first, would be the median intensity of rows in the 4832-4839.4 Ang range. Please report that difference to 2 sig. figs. -22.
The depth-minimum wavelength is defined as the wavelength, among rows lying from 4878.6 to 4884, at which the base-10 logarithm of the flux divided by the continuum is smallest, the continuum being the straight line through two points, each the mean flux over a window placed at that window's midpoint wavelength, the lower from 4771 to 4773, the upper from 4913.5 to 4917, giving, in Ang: 4883.62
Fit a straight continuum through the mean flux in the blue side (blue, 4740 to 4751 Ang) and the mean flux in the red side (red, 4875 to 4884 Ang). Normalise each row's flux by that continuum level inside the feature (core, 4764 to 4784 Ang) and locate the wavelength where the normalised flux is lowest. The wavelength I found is 4765.87 Ang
